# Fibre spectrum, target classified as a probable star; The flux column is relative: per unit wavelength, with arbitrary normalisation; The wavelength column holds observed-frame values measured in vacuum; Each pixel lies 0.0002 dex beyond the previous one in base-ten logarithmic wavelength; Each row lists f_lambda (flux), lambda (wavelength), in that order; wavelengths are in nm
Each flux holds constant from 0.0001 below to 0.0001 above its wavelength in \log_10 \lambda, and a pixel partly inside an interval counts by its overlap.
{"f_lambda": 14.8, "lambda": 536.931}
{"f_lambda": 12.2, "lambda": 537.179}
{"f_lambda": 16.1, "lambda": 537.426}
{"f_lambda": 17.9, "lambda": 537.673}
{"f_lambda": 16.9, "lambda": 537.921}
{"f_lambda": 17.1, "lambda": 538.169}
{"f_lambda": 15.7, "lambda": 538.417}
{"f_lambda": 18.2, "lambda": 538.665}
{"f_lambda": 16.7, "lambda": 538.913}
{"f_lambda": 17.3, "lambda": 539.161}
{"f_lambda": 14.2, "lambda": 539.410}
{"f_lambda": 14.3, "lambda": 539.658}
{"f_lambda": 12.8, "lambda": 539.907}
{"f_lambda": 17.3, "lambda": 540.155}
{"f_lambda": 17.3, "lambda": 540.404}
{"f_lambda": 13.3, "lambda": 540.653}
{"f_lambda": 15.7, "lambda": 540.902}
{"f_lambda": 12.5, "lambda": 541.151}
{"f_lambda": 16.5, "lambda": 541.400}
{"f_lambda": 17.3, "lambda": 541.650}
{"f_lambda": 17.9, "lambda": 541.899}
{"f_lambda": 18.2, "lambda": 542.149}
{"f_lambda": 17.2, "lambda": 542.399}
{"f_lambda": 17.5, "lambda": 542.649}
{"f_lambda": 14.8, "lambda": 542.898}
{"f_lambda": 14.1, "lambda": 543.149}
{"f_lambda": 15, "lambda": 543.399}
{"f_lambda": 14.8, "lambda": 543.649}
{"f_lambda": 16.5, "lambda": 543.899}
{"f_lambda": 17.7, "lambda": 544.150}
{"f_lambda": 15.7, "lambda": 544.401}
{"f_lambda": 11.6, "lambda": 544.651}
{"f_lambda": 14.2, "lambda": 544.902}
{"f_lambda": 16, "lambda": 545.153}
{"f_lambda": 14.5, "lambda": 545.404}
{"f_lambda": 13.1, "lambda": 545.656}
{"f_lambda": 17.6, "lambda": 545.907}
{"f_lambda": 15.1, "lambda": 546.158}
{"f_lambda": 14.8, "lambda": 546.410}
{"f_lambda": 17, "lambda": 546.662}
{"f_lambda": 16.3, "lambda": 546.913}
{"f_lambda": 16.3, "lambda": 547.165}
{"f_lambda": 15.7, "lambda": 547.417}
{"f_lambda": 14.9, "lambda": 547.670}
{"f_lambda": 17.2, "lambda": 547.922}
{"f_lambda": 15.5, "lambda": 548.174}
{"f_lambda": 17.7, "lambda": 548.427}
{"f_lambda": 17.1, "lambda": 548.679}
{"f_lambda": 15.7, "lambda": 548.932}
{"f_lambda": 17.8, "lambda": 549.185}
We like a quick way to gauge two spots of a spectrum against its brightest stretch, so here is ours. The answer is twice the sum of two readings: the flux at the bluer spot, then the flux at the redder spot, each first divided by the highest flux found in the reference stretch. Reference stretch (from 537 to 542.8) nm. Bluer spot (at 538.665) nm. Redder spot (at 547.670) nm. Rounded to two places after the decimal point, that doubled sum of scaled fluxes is 3.64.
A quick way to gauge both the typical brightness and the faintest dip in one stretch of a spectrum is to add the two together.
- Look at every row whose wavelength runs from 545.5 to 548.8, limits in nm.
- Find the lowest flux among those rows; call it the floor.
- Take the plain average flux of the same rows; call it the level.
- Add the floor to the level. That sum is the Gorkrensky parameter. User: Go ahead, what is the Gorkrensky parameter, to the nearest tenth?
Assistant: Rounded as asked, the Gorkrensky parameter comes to 29.1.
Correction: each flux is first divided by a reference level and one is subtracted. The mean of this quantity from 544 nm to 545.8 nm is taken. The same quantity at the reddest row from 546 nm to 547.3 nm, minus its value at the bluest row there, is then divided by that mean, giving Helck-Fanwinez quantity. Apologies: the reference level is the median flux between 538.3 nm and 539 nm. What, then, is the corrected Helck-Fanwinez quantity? -0.6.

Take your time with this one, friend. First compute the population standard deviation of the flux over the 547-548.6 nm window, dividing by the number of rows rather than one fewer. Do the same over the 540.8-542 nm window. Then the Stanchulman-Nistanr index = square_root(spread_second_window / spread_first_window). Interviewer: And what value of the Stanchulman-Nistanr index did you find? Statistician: 1.4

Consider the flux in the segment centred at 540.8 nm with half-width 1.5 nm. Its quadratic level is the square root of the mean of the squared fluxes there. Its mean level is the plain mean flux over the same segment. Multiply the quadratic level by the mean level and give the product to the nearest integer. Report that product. 246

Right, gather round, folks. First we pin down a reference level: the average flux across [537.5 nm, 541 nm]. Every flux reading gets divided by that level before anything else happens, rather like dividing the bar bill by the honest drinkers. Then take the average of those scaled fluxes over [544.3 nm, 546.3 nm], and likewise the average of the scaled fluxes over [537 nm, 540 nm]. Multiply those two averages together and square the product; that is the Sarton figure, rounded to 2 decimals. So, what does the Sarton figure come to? 0.81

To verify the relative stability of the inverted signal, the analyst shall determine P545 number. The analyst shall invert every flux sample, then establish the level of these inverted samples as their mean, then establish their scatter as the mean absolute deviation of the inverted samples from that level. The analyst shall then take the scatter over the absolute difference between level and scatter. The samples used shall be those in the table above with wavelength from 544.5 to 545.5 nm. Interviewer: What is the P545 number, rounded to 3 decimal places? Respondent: 0.109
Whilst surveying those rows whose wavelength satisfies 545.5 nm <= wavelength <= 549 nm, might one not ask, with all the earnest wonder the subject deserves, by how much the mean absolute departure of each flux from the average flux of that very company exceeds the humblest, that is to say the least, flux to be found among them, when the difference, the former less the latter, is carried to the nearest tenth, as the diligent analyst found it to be -12.1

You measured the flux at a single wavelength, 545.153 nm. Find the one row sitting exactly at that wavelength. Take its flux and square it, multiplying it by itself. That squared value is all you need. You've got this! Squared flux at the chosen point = 256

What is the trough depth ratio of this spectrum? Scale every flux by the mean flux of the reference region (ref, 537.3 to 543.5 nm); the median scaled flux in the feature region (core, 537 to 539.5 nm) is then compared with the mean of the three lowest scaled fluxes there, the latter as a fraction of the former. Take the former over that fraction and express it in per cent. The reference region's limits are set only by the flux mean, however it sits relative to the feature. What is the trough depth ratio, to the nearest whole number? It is 125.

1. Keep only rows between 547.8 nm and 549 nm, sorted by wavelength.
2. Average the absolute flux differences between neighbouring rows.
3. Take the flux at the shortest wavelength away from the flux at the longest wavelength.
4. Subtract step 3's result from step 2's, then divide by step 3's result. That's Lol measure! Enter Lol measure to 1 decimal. -2.0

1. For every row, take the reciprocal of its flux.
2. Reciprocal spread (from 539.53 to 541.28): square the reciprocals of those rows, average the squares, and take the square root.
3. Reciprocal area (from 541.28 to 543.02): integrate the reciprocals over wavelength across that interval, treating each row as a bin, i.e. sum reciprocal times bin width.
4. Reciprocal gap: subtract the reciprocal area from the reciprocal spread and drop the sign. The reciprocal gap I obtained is 0.033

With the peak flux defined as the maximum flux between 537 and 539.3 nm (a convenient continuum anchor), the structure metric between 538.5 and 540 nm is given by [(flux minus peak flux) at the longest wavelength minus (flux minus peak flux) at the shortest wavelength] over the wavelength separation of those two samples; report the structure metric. -4.3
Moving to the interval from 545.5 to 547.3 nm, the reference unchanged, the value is 2.1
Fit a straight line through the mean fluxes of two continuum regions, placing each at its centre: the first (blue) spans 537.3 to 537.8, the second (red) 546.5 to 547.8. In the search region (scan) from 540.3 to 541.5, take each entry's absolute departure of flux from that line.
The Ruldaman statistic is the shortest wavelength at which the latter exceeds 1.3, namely 540.653 nm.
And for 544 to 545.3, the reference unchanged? 544.150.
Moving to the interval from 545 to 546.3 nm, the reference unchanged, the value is 545.404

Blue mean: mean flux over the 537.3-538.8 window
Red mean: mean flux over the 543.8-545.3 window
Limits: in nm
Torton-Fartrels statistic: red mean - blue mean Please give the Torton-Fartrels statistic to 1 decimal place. -1.7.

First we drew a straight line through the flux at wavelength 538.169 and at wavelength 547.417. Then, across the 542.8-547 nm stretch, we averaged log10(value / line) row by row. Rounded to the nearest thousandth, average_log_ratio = -0.026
